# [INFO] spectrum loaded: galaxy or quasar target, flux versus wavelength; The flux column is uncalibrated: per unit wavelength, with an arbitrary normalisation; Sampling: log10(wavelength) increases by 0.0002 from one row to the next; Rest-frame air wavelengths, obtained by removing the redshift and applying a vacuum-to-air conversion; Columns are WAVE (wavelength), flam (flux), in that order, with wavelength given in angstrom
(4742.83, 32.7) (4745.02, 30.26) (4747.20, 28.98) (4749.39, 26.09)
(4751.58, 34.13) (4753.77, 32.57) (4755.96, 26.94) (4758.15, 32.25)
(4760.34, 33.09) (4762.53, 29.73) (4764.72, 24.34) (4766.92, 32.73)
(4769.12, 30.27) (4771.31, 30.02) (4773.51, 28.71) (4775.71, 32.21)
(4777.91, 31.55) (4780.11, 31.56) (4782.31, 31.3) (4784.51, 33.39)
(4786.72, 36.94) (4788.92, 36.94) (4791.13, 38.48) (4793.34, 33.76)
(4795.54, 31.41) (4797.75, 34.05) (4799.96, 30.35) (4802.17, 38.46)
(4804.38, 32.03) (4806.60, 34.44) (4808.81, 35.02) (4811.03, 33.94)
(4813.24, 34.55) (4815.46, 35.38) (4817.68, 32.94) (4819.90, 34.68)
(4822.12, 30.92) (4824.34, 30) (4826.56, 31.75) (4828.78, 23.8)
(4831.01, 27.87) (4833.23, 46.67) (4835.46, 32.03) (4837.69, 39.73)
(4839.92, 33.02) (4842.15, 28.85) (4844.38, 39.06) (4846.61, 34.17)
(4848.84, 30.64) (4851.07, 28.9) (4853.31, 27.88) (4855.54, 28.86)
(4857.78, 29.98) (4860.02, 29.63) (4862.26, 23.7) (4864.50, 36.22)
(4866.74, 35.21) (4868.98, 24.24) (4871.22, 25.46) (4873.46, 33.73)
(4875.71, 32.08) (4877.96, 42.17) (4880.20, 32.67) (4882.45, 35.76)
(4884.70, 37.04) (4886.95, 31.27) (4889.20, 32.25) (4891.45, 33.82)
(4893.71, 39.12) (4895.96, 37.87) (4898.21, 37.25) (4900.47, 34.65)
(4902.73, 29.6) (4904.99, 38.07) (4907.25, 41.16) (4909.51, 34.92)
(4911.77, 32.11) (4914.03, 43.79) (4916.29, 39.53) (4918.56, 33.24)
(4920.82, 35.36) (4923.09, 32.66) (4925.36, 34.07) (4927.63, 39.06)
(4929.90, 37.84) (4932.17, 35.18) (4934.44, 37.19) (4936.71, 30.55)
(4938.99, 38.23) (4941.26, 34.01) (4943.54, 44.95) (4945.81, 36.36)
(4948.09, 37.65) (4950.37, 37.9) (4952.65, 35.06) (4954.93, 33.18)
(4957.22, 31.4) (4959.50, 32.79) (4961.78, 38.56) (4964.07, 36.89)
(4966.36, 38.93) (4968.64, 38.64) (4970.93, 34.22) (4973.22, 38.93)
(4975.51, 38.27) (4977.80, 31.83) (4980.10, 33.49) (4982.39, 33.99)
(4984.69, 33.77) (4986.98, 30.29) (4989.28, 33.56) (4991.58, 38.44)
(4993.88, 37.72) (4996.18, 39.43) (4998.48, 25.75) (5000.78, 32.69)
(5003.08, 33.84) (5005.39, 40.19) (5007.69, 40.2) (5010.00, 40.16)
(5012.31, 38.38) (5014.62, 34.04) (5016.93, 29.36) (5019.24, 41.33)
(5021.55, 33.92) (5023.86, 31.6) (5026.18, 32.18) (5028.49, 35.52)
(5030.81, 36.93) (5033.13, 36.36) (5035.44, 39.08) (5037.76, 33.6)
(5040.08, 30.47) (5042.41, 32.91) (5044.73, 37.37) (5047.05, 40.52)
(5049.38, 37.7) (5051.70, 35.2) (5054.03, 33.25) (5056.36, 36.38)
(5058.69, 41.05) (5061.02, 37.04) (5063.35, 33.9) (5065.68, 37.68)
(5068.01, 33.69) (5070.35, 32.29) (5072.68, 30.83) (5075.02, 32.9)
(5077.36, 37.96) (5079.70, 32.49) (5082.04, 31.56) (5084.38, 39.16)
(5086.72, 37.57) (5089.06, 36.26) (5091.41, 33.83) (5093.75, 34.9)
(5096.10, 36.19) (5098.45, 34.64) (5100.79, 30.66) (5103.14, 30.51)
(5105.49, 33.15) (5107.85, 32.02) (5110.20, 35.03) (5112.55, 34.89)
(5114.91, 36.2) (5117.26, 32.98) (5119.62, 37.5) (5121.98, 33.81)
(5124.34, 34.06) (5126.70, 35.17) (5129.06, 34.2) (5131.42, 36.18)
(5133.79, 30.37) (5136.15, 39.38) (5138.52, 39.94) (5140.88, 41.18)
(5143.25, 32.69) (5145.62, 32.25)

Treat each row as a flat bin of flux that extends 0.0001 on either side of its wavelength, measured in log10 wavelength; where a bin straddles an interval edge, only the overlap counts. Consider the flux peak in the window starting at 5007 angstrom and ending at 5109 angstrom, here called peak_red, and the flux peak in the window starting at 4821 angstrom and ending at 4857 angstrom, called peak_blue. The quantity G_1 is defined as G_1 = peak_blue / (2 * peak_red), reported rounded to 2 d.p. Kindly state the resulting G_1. 0.56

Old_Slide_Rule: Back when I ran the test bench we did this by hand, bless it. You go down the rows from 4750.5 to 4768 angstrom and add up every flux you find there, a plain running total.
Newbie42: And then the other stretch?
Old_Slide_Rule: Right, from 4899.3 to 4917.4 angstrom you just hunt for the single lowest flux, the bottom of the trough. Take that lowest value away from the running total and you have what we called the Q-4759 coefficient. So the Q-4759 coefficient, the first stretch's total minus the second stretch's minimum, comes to 216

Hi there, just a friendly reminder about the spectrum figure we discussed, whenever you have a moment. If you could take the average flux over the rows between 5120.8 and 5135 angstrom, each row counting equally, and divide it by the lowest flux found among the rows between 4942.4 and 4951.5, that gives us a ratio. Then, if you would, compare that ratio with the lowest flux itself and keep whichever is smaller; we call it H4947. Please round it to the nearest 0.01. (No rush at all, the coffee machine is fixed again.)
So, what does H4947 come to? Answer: 0.93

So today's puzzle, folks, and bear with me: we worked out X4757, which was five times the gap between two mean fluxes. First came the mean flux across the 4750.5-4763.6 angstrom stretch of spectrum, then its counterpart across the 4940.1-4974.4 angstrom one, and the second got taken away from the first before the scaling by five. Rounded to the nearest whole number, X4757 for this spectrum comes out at -26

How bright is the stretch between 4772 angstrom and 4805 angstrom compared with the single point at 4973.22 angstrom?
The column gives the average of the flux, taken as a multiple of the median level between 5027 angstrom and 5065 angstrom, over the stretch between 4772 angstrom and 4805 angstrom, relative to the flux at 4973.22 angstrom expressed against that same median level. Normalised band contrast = 0.86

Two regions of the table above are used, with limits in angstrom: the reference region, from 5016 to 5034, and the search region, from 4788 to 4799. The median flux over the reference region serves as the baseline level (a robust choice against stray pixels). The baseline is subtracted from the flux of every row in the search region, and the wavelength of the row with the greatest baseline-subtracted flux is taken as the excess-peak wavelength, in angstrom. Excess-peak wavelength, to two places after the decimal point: 4791.13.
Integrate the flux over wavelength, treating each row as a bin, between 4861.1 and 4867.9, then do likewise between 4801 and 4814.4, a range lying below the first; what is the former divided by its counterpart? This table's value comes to 0.46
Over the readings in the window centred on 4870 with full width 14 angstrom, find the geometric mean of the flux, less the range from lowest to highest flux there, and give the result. 19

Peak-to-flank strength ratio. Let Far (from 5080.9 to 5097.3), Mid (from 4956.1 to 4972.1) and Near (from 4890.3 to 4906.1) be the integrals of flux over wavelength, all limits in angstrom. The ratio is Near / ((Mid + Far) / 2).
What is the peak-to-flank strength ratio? 0.974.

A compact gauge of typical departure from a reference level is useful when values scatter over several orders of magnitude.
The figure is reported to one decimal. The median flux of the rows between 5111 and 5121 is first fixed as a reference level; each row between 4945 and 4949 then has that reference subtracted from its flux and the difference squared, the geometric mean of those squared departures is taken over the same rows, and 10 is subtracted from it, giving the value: -8.3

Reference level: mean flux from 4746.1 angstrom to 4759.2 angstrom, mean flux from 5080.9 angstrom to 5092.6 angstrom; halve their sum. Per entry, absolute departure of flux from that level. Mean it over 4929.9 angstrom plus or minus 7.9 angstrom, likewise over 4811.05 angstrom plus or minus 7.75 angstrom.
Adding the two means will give 4.4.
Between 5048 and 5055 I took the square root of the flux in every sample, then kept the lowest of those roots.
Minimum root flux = 5.77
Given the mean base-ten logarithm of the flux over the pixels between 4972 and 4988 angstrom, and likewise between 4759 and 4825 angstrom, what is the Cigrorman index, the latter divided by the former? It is 0.99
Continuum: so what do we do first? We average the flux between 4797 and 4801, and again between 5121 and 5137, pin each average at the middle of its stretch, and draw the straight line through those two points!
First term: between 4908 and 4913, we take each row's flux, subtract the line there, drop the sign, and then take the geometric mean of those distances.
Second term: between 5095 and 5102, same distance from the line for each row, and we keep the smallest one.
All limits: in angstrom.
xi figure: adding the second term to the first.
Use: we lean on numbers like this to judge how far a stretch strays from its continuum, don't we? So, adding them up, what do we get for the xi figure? 1.5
